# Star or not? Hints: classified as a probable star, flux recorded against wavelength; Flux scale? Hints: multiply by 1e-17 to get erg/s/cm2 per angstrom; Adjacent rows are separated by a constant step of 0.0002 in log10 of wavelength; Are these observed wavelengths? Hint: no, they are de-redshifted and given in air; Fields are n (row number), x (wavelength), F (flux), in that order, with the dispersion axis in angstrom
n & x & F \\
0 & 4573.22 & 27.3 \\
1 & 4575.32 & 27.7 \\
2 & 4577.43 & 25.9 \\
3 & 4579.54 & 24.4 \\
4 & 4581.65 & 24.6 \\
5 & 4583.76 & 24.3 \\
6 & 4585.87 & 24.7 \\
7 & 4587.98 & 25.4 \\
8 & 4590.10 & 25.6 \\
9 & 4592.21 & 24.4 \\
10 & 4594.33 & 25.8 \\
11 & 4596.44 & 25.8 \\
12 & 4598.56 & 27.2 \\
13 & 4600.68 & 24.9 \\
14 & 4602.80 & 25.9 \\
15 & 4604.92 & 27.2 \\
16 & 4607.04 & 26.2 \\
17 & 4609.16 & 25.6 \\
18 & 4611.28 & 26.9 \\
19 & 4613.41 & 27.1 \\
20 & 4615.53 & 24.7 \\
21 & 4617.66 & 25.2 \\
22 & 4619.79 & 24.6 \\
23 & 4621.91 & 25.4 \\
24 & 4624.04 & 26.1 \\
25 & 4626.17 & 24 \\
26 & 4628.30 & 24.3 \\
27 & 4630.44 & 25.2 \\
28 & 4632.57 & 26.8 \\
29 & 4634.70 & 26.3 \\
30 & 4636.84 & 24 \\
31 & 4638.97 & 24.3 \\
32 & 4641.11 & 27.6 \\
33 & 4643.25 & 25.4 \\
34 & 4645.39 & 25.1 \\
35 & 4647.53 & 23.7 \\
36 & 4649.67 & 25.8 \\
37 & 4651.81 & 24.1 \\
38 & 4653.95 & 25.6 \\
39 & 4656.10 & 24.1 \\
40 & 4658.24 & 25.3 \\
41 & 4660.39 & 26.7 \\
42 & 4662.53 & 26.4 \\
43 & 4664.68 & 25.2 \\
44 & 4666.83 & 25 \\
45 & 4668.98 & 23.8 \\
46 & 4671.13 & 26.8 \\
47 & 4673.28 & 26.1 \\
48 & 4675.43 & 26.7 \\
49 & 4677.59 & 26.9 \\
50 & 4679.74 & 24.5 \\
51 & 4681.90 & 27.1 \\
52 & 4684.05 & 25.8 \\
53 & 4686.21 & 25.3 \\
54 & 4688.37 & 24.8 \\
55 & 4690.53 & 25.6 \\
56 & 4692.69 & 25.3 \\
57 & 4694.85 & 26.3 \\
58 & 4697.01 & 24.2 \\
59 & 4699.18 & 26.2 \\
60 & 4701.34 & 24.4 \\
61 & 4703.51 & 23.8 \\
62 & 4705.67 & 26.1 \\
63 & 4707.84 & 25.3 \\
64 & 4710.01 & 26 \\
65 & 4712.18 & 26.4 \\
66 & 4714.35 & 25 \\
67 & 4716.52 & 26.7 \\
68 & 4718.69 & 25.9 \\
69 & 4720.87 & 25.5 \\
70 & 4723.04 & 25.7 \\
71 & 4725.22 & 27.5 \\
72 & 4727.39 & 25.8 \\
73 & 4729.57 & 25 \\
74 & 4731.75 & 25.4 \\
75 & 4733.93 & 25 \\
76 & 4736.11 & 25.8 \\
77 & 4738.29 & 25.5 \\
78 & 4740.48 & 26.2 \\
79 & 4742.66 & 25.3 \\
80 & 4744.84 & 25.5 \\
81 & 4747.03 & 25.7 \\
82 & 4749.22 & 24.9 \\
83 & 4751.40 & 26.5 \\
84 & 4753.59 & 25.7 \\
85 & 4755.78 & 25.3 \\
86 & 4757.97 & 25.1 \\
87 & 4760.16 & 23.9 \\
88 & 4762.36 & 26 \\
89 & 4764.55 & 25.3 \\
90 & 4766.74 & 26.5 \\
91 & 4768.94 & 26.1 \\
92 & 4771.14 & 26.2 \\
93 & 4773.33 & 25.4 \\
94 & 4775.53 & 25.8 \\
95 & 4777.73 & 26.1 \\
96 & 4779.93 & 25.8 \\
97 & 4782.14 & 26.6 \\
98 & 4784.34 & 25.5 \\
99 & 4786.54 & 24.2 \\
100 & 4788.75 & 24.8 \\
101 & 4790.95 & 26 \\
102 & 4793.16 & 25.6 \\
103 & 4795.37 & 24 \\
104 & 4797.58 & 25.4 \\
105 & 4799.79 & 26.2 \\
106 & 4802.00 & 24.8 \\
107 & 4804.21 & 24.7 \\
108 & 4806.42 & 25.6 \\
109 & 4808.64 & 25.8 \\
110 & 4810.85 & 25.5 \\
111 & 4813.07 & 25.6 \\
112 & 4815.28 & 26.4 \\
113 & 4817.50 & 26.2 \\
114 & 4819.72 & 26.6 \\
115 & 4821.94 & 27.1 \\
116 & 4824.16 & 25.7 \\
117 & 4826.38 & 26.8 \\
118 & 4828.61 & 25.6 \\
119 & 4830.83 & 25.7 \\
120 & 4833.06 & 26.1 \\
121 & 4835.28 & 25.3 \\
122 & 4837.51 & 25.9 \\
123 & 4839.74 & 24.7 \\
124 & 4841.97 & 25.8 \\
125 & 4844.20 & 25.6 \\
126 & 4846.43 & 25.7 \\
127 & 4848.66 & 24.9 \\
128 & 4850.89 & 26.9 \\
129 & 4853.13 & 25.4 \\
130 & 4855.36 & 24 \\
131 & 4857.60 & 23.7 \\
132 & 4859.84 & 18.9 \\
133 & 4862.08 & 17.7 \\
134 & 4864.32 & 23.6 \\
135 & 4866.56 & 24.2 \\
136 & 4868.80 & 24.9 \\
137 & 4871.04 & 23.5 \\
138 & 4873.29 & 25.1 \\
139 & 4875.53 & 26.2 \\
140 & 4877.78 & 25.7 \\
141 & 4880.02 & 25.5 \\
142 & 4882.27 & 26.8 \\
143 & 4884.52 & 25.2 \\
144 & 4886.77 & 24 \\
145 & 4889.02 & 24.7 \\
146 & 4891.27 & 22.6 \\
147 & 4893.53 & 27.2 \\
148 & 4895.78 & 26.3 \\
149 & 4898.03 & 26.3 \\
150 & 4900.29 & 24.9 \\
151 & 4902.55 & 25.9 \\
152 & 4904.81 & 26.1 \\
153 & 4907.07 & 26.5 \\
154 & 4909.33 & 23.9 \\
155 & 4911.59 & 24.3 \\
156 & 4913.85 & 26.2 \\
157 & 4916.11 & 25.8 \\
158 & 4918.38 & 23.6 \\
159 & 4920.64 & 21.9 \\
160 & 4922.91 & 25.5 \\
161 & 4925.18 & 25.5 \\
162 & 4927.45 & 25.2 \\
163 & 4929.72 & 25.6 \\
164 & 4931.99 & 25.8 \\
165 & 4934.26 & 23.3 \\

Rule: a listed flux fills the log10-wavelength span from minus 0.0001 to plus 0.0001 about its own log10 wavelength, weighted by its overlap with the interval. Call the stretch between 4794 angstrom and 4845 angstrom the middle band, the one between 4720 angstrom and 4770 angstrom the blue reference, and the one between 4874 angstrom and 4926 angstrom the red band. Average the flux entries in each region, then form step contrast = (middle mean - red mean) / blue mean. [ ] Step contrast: 0.018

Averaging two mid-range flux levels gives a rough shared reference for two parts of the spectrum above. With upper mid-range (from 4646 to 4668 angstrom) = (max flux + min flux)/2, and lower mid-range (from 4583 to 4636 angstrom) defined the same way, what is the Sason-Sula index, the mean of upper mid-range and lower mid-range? 25.4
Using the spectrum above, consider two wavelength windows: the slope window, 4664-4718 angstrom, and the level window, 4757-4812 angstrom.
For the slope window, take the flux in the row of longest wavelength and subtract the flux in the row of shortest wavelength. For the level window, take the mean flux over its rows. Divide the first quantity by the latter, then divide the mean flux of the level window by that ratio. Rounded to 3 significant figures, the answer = 433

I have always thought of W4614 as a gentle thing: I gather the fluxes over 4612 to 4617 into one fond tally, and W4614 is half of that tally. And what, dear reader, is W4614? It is 26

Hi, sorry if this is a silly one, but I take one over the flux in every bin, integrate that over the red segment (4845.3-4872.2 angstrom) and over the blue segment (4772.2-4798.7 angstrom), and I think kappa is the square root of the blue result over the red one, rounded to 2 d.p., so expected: 0.95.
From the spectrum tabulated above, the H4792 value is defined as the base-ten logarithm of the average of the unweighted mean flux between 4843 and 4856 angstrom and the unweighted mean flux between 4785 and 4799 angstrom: 1.40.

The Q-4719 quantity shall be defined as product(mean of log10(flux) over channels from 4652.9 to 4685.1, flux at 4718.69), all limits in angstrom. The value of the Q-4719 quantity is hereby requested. 36.5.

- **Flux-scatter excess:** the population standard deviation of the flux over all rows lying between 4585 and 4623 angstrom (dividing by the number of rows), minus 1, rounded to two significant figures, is -0.11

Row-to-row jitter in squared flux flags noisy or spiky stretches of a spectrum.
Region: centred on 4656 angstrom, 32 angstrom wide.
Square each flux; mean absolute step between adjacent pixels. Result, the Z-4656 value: 69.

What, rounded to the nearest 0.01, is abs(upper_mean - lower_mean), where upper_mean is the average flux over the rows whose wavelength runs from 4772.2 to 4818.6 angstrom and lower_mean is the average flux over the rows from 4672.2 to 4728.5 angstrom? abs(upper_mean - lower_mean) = 0.20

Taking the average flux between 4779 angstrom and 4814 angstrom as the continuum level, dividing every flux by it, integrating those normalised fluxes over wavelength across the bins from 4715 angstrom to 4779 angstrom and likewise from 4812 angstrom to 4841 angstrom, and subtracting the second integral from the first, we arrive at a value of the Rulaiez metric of 35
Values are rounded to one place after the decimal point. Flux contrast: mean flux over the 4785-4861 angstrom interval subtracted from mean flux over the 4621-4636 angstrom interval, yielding 0.1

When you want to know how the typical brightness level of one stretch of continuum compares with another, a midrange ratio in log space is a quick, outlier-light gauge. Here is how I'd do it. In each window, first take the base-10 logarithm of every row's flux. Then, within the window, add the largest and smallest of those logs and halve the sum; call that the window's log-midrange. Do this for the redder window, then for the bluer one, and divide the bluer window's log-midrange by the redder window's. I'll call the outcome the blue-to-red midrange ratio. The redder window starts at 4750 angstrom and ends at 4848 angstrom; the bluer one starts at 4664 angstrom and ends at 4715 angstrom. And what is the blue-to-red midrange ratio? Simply 0.999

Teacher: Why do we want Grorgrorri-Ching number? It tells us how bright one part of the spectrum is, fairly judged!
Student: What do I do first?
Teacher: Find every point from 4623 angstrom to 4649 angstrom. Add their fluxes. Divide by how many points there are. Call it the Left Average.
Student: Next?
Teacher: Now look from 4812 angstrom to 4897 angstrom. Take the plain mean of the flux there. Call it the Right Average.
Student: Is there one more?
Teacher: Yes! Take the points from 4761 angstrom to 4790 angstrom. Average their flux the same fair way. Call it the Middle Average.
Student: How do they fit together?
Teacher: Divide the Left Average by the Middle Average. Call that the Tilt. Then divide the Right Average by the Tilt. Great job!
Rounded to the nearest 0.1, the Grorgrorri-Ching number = 25.5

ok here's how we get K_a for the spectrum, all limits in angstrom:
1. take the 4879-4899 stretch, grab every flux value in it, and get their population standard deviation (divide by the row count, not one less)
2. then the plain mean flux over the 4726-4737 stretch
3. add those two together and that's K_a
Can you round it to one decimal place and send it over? 26.8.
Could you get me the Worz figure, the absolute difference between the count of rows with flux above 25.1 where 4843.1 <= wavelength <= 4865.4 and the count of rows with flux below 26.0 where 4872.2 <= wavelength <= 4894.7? 3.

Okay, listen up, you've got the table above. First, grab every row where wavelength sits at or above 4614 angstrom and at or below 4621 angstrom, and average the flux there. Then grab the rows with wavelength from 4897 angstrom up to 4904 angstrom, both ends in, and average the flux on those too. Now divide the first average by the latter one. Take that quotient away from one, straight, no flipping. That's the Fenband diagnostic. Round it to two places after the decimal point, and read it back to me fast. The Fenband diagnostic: 0.03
